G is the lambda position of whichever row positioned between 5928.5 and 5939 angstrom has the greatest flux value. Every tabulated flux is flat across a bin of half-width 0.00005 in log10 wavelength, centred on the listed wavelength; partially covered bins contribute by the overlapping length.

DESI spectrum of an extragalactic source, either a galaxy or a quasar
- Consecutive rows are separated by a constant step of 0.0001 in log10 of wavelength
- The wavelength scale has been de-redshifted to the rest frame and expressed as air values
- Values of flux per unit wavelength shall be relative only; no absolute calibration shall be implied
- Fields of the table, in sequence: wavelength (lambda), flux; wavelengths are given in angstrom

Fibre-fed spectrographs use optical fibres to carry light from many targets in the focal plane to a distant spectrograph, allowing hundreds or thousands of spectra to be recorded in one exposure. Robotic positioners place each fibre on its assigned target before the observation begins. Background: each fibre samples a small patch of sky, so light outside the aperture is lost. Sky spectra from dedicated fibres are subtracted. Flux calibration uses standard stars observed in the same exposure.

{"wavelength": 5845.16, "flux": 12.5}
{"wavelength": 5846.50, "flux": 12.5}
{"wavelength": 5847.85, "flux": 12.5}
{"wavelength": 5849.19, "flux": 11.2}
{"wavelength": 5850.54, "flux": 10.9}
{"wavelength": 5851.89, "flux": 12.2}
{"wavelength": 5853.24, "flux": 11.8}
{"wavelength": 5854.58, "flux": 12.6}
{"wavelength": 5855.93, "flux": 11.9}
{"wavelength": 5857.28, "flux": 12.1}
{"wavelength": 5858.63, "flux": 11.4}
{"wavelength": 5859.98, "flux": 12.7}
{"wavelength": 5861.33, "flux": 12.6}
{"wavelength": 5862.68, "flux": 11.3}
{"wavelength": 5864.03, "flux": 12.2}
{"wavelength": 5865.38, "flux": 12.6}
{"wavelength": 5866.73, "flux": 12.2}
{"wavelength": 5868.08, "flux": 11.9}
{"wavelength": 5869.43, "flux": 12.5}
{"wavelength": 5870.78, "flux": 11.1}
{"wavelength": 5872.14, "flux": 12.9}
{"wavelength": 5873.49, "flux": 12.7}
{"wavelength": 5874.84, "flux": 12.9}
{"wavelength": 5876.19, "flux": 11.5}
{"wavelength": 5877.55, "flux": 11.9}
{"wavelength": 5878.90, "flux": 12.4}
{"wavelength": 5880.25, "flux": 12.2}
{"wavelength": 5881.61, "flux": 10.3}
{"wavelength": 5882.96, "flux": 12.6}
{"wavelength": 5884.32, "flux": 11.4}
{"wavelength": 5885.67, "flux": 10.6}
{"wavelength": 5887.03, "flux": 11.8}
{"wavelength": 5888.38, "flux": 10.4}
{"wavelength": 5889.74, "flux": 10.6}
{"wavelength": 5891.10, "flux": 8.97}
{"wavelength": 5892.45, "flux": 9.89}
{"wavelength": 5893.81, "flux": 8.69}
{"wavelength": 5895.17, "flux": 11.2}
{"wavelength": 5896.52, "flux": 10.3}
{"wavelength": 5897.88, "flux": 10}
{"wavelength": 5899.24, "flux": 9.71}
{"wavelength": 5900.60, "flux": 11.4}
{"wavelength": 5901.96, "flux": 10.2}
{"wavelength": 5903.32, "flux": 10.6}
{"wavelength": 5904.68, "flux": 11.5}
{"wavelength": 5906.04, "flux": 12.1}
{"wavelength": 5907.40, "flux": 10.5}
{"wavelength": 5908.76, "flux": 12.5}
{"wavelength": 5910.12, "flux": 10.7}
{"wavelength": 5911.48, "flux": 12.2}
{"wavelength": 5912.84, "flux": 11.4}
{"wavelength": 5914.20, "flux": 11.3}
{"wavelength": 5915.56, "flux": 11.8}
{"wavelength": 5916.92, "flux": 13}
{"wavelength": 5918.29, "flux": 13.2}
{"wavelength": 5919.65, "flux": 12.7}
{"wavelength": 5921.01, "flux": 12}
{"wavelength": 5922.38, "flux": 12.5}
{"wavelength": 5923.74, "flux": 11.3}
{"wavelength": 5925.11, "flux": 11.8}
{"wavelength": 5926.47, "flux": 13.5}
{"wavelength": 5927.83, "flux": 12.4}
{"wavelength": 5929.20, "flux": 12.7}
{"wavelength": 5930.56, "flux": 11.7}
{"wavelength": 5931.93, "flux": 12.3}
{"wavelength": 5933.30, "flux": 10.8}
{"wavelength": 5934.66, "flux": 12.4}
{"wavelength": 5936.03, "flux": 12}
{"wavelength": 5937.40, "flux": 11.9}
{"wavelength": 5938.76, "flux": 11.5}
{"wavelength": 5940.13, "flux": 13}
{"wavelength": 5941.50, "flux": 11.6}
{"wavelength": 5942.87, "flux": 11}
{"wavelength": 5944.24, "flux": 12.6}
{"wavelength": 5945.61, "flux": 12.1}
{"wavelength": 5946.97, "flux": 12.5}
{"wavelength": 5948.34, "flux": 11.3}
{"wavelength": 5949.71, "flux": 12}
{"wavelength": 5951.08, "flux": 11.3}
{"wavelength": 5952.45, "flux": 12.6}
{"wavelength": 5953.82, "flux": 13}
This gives 5929.20 angstrom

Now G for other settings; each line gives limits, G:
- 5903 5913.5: 5908.76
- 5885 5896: 5887.03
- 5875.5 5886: 5882.96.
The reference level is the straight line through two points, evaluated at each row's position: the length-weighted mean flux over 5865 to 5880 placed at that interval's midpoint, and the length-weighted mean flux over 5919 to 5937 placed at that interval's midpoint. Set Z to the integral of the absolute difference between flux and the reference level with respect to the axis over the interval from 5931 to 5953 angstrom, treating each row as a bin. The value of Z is 11.6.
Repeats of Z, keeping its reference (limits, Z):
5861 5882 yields 10.8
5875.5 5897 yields 29.2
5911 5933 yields 12.6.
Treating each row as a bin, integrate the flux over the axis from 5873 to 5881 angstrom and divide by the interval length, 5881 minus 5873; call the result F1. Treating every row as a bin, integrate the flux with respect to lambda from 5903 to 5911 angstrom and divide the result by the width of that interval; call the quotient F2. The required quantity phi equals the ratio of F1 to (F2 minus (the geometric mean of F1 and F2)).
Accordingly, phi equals -29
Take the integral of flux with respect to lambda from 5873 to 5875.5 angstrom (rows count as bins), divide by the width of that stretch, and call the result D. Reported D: 12.8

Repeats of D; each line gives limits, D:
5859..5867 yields 12.2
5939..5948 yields 12.1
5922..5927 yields 12.2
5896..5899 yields 10.1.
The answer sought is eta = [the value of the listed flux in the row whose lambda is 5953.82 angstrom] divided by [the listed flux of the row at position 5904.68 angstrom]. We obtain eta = 1.13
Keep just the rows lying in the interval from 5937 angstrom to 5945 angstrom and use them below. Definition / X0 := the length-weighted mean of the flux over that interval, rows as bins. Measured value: 11.9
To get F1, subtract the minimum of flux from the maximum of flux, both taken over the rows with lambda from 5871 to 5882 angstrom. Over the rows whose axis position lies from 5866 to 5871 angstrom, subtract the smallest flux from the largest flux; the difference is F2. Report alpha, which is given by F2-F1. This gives -1.2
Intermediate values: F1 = 2.60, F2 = 1.4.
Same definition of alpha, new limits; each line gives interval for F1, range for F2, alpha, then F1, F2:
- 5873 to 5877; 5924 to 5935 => 1.3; 1.40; 2.7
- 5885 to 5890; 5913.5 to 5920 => 0.5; 1.40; 1.9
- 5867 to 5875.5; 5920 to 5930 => 0.4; 1.80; 2.2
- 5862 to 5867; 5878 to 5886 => 1.0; 1.30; 2.3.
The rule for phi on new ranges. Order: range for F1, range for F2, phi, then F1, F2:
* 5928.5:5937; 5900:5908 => -26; 12.0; 11.0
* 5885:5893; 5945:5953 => 13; 10.4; 12.0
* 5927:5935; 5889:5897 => -12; 12.1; 9.9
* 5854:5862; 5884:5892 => -16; 12.2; 10.6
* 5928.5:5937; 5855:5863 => 337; 12.0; 12.0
